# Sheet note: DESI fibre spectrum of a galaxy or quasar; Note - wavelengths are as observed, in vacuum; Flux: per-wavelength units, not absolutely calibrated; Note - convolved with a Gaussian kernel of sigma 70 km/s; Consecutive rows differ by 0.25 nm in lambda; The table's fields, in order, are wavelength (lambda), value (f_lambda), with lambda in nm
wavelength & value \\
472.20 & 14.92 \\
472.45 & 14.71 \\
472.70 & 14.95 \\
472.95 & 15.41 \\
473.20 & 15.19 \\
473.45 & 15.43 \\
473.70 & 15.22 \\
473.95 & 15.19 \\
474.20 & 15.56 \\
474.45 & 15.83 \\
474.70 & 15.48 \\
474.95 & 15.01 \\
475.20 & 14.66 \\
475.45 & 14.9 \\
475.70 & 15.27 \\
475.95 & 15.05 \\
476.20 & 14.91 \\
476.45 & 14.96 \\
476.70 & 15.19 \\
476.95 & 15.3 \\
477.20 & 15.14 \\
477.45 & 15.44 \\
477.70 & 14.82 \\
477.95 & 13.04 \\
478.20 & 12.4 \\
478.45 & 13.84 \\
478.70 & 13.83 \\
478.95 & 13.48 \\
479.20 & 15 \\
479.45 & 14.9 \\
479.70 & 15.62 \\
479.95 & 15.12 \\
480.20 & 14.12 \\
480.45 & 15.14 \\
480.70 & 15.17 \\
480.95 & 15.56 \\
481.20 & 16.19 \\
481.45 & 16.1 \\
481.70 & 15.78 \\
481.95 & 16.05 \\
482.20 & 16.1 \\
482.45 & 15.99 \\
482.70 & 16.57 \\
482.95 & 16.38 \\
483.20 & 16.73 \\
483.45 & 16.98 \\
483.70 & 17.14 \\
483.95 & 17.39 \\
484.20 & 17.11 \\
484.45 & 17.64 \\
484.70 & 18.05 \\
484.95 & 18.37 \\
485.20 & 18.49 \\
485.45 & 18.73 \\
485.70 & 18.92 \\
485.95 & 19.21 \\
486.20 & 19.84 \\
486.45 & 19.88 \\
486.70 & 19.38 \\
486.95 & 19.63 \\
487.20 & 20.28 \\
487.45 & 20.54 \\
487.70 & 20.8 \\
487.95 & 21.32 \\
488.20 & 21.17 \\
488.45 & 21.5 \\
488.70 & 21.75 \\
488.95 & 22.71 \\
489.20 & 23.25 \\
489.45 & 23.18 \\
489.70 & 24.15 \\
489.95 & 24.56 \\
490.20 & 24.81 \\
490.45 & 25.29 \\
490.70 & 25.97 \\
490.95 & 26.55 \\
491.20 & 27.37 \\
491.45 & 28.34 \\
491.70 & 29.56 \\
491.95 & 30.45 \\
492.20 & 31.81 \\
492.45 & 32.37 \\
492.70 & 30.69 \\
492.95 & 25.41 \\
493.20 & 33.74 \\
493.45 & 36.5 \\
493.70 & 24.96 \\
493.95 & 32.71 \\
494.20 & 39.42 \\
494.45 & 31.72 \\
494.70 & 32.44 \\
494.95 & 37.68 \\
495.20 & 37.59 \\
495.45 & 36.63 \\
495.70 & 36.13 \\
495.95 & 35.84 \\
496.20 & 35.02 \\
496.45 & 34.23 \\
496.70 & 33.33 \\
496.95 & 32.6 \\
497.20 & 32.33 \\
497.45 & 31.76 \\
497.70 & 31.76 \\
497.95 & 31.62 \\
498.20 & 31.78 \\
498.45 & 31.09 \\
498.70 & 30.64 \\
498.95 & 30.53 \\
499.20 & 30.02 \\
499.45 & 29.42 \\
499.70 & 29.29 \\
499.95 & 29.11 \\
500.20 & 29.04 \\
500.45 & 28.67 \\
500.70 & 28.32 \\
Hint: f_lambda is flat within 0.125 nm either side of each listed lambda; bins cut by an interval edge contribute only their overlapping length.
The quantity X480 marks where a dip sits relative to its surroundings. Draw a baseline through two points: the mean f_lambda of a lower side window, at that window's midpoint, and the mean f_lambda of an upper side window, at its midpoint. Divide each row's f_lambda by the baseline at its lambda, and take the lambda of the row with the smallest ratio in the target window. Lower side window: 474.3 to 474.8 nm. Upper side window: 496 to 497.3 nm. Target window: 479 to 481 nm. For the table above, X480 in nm 480.20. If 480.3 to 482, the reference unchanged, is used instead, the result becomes 480.70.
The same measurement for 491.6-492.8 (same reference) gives 491.70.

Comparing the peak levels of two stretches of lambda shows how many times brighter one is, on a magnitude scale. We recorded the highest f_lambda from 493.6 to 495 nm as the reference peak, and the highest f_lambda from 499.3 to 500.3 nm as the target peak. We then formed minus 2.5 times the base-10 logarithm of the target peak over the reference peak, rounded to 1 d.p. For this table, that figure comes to 0.3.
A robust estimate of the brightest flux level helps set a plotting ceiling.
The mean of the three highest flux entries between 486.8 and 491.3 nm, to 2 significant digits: 27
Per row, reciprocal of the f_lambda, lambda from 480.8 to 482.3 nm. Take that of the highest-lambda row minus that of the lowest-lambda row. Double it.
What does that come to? -0.004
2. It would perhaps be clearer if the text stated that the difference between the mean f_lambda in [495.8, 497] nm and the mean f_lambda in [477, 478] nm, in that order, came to 20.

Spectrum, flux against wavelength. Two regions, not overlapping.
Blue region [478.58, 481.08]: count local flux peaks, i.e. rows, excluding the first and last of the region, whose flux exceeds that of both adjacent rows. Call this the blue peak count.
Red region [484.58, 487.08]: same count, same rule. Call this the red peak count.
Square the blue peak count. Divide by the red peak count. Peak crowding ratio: 4.0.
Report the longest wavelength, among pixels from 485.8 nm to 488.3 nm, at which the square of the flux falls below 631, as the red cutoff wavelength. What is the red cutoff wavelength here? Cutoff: 488.20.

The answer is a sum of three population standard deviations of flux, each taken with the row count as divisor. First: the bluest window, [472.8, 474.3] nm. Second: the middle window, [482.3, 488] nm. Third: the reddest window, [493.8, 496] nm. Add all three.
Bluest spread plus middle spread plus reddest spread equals 4.2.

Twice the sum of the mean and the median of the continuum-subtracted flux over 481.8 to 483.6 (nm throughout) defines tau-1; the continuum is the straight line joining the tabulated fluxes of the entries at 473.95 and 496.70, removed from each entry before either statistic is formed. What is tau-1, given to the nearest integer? -23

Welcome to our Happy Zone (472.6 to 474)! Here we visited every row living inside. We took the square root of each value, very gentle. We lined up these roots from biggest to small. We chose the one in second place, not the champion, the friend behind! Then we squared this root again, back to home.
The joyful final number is 15.4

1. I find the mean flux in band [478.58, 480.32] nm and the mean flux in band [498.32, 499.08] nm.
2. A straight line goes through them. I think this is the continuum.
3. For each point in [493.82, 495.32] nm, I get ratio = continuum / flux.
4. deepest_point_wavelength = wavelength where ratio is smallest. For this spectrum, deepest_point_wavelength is 494.20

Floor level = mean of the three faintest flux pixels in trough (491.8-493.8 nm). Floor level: 27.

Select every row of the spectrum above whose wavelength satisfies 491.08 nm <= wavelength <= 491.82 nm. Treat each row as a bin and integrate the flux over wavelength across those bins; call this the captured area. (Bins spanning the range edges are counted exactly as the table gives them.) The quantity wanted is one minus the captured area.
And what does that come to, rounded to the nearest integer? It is -20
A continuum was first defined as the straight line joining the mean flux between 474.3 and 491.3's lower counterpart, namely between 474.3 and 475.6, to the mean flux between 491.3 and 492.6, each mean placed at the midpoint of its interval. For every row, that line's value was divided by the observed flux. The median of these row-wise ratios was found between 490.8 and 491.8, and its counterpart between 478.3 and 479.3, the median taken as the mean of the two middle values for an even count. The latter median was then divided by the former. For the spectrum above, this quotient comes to 1.2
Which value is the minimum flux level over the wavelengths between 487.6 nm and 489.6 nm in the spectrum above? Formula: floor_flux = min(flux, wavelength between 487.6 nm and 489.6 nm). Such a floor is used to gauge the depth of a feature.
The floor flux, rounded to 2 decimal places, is 20.80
